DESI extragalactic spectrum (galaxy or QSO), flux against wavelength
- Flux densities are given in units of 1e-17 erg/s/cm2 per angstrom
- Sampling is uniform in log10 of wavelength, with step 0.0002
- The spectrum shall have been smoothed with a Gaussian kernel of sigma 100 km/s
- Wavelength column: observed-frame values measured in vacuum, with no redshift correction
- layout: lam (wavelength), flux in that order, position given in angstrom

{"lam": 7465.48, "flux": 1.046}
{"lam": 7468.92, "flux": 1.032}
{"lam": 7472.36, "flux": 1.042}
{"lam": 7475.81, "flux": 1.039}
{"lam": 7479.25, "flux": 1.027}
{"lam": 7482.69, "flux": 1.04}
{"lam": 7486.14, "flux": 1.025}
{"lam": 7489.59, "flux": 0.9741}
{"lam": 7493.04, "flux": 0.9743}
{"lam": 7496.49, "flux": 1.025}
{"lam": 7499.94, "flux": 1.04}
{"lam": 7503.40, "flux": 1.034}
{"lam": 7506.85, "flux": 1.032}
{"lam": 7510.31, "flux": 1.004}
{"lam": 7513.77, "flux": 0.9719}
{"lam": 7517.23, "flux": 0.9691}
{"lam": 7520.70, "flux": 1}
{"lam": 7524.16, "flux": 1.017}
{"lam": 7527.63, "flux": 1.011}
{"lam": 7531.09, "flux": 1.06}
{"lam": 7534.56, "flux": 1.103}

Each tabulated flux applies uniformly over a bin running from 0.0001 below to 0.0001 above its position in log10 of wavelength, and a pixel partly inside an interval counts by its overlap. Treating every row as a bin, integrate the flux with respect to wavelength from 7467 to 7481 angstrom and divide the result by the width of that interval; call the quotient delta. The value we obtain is 1.04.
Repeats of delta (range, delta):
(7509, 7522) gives 0.98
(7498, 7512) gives 1.03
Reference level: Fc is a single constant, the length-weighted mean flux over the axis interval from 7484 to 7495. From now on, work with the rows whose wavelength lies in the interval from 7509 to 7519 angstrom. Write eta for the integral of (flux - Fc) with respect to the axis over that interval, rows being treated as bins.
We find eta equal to -0.1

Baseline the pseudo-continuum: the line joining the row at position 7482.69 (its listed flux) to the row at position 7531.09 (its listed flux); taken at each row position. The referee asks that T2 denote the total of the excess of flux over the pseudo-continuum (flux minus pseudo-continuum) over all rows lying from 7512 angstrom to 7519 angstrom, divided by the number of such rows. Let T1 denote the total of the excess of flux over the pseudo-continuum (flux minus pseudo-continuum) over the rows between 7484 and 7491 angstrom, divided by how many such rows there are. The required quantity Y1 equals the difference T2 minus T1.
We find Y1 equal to -0.04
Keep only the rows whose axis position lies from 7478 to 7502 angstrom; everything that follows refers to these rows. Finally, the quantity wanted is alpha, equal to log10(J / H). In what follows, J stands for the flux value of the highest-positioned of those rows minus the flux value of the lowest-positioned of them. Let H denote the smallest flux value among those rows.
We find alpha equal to -1.9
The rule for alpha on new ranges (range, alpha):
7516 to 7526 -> -1.3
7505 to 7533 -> -1.5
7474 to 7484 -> -3.0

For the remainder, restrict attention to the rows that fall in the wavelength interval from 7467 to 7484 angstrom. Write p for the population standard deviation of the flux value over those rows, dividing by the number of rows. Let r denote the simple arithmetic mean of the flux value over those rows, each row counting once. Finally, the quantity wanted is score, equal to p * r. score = 0.006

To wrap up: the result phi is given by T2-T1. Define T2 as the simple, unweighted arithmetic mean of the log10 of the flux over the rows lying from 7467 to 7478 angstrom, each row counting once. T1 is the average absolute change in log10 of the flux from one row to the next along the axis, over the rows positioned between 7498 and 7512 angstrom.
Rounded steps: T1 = 0.0051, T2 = 0.016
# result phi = 0.011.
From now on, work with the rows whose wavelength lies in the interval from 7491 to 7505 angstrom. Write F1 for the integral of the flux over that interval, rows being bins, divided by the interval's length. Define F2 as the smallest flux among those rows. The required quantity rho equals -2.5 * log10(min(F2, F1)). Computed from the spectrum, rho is 0.0283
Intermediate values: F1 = 1.017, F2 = 0.9743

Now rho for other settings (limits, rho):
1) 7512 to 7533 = 0.0341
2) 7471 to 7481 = -0.0289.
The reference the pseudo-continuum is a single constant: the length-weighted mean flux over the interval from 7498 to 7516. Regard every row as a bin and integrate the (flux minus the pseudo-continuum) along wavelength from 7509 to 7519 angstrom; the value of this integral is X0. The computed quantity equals -0.34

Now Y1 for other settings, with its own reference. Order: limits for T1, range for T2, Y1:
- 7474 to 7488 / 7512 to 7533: -0.05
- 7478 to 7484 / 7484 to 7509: -0.03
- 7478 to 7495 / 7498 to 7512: 0.01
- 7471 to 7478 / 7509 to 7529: -0.06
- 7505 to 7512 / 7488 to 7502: -0.01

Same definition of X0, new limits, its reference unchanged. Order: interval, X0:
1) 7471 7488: 0.32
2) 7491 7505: 0.03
